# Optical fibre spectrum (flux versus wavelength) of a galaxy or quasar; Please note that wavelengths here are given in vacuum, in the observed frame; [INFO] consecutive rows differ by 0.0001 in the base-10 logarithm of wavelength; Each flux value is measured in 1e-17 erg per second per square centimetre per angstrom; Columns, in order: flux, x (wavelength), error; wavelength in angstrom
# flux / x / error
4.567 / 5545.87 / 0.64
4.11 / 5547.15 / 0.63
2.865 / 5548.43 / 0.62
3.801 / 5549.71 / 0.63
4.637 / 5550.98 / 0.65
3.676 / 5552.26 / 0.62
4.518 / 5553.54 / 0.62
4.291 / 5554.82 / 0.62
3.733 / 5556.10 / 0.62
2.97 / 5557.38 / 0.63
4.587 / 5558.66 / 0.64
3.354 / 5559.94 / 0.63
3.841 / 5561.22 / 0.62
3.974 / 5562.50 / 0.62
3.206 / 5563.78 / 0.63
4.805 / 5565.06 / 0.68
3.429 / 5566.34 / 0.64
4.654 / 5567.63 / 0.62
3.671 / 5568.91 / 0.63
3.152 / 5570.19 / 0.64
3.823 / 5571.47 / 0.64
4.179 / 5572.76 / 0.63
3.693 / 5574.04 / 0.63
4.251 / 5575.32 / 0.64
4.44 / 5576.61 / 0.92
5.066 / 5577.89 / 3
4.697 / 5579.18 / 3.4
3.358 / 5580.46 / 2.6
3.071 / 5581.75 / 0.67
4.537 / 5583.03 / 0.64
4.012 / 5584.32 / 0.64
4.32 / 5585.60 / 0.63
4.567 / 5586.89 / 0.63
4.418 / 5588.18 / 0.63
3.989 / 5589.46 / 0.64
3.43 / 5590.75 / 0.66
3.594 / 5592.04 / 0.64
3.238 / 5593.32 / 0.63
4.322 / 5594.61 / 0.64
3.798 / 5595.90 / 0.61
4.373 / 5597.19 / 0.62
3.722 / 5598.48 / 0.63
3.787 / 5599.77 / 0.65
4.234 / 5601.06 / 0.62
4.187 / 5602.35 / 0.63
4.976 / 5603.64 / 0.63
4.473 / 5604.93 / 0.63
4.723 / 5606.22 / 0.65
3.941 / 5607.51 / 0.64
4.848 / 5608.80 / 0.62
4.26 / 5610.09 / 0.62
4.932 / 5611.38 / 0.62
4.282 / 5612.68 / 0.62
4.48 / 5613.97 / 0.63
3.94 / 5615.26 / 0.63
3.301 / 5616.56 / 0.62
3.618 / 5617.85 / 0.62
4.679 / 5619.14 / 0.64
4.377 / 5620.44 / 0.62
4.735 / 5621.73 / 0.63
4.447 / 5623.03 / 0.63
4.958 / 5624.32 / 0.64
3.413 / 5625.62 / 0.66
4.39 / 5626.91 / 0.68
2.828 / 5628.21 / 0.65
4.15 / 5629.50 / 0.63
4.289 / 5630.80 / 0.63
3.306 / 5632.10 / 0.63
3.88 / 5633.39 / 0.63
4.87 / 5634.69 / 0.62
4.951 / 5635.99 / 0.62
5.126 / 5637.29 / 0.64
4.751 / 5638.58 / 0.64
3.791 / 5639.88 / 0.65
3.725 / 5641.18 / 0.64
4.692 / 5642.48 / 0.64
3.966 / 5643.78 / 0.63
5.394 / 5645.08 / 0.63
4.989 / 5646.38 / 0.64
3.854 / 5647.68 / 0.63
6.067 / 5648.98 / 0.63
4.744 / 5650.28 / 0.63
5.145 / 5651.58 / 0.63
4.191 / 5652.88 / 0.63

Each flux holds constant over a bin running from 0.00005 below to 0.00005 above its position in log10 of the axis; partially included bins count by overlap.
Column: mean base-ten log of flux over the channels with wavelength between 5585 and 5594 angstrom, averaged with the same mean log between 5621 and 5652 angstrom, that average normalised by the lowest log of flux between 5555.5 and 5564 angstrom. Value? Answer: 1.30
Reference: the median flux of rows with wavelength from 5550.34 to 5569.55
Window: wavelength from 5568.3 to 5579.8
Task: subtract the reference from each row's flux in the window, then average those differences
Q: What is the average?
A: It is 0.27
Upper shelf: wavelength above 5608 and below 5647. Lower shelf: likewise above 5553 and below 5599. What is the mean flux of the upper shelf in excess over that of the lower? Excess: 0.34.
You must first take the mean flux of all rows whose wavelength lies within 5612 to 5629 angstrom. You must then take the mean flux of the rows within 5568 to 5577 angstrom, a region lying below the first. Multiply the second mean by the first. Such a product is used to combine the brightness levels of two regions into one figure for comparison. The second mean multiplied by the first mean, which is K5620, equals 16.0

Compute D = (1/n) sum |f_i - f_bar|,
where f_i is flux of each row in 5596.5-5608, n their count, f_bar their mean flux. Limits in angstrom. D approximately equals 0.33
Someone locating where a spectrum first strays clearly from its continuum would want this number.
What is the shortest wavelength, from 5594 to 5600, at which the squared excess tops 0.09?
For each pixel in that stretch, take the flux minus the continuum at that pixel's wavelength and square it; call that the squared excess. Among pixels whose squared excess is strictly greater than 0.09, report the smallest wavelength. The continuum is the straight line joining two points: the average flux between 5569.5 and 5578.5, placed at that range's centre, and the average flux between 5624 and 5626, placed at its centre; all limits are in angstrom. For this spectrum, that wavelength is 5595.90 angstrom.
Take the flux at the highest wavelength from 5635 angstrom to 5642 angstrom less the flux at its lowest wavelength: -1.2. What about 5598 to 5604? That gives 1.3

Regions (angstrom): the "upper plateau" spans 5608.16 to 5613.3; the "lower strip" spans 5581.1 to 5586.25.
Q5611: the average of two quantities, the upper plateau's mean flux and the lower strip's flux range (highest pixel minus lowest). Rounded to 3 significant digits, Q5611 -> 3.02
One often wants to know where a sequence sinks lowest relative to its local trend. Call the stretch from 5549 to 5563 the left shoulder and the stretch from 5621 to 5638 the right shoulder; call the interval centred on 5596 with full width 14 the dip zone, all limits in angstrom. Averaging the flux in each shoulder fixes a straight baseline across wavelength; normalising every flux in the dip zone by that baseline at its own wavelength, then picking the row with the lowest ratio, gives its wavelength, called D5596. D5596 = 5593.32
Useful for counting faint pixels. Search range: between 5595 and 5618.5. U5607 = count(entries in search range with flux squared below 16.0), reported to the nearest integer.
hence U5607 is 7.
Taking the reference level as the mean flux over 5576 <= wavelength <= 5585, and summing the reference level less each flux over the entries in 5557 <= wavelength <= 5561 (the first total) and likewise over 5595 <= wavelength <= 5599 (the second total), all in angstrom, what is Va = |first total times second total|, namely 1.0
